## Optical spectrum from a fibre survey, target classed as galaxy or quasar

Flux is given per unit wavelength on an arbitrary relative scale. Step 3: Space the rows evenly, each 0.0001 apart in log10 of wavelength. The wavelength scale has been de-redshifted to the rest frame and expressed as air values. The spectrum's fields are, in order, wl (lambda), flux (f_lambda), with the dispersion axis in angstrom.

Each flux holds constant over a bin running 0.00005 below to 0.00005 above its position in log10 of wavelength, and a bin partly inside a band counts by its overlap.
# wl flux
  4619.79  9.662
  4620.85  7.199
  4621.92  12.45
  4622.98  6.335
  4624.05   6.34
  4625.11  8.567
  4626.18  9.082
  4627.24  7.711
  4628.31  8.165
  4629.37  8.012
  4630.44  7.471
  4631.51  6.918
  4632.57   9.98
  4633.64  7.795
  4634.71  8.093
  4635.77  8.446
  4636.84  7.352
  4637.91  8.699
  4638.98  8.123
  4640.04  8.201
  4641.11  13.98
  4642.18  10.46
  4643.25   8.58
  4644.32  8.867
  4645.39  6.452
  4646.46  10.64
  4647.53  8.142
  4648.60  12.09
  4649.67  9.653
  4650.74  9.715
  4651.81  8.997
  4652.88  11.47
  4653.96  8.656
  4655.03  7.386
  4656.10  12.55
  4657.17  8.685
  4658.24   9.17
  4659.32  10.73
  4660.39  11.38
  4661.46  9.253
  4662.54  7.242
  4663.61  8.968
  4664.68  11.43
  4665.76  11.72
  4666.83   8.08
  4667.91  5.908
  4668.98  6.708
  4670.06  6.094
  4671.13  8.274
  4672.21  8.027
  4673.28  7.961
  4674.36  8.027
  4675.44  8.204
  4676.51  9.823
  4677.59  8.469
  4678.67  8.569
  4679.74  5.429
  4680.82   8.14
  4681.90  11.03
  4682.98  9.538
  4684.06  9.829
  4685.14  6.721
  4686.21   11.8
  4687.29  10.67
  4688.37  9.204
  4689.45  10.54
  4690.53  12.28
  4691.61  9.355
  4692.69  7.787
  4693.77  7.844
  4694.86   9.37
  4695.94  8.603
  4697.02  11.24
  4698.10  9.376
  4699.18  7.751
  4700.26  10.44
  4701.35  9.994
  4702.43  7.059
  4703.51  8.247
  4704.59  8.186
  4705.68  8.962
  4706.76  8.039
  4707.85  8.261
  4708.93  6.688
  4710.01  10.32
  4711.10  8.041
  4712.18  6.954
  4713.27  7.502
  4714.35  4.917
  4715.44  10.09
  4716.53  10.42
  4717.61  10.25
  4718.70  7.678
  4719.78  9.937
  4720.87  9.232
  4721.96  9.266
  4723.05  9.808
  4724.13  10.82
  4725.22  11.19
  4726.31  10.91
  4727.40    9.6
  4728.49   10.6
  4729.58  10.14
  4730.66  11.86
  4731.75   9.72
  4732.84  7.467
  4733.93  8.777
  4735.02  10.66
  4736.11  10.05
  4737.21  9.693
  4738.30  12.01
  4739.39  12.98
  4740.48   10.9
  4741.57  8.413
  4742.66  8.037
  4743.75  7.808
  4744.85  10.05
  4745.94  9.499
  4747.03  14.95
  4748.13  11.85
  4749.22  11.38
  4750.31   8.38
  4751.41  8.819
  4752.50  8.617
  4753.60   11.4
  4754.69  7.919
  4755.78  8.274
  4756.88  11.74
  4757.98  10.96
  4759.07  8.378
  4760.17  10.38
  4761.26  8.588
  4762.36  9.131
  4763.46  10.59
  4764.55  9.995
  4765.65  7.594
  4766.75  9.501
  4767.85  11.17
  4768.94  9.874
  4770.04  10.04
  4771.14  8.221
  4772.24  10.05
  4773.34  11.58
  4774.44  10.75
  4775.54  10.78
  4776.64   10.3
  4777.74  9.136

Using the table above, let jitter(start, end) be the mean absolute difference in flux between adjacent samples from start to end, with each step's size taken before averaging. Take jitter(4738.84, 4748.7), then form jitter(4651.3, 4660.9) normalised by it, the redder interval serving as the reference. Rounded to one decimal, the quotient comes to 1.1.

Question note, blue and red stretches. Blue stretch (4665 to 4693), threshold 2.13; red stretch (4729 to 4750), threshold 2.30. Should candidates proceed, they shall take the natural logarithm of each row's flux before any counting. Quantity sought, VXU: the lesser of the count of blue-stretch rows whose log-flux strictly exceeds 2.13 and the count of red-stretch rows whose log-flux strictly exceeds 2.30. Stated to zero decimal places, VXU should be 11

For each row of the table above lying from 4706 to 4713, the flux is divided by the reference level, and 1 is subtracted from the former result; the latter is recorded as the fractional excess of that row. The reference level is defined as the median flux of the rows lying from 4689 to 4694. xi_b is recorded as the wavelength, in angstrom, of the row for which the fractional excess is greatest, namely 4710.01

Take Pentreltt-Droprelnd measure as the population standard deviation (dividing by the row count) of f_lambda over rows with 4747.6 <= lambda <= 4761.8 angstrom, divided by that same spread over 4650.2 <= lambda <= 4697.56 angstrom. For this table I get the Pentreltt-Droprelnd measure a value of 0.85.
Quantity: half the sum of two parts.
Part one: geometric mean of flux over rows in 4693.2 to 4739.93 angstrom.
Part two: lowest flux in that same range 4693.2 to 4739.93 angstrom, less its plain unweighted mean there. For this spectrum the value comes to 2.4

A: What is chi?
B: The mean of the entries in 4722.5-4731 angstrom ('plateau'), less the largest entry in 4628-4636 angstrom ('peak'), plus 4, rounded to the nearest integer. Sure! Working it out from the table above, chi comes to 5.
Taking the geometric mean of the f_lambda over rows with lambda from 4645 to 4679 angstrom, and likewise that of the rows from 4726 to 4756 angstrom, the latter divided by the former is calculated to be 1.12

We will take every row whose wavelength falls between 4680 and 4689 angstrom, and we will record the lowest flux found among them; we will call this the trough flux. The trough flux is 6.721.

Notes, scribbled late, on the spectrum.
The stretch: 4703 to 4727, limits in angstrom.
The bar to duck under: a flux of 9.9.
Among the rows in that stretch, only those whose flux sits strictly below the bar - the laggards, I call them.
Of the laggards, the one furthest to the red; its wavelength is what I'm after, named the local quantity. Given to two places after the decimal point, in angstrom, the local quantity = 4723.05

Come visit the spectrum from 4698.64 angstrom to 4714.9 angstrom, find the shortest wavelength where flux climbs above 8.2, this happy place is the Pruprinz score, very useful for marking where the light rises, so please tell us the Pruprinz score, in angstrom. 4700.26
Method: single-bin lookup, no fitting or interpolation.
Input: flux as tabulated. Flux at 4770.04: 10.04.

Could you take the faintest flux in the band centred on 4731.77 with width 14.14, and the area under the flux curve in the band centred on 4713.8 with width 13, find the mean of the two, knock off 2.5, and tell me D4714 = 56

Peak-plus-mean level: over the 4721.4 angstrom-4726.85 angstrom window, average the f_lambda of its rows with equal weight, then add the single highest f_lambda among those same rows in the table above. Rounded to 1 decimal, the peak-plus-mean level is 21.6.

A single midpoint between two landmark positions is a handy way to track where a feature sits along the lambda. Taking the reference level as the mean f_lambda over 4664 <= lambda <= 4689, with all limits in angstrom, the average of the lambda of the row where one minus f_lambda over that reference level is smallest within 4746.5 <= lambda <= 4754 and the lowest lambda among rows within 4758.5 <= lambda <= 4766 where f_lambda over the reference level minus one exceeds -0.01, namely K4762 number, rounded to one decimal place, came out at 4753.6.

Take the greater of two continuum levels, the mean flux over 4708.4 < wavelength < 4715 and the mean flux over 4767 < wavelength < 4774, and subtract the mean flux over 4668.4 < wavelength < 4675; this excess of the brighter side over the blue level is 2.6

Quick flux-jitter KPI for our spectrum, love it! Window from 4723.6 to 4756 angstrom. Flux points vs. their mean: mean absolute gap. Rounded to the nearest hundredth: 1.36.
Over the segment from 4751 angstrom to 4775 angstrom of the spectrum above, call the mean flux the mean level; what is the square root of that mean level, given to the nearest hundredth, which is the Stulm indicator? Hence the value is 3.12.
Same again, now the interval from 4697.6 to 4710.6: 2.93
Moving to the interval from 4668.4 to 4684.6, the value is 2.88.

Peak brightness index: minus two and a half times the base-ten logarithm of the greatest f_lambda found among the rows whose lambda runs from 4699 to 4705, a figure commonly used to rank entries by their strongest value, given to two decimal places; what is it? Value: -2.55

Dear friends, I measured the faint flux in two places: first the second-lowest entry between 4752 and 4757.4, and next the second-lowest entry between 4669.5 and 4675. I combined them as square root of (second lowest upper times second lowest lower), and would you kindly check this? 8.12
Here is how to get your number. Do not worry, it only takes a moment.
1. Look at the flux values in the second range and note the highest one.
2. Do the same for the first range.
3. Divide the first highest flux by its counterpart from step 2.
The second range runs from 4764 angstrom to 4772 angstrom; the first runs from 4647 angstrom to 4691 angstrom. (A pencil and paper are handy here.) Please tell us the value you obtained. 0.89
